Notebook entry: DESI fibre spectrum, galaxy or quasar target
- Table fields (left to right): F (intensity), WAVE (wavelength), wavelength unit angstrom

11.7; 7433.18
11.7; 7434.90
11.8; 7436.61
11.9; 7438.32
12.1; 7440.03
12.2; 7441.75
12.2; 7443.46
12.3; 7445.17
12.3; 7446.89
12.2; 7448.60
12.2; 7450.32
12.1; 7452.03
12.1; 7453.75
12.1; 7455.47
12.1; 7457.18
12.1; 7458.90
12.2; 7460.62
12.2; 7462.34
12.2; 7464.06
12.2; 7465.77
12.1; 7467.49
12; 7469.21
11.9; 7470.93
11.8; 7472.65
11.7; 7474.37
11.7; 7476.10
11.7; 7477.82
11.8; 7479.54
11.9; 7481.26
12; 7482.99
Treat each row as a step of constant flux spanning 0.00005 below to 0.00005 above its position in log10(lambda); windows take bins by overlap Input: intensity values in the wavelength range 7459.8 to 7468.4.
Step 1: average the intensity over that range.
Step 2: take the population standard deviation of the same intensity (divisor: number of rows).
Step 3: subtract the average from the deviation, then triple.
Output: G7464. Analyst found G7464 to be -36.4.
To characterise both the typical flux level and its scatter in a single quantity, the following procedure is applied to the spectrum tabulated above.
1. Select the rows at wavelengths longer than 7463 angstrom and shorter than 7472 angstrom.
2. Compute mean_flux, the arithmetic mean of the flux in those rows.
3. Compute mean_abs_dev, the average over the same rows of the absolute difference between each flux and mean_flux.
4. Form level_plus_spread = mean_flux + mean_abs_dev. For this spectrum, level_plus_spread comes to 12.2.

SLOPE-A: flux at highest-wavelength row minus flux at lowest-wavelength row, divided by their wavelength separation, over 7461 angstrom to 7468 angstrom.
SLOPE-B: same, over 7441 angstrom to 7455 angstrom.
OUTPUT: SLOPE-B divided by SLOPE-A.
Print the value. 0.4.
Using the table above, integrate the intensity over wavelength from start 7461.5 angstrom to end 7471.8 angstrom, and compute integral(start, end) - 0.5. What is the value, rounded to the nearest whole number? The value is 124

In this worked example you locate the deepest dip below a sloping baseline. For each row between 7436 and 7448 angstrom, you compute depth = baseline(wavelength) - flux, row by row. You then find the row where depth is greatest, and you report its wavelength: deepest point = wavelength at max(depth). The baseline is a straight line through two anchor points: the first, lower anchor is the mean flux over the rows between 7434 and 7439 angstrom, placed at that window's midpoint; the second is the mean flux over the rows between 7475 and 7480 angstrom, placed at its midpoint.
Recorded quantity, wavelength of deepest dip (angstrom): 7436.61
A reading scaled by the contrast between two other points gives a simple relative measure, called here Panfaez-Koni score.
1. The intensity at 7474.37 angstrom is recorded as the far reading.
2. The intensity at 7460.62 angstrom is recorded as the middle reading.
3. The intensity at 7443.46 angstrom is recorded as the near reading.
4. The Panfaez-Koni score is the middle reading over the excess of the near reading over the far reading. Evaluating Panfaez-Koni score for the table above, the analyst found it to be 24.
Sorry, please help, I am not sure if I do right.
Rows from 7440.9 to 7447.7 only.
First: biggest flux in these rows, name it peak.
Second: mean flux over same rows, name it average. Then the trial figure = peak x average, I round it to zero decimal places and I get 151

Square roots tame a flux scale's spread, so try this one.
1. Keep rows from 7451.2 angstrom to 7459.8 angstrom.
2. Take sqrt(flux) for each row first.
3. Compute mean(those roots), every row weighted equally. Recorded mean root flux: 3.48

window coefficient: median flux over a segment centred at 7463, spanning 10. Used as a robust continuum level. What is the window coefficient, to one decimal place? 12.2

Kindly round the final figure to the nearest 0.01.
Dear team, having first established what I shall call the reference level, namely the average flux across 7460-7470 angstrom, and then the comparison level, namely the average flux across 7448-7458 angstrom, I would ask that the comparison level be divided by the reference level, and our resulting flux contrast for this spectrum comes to 1.00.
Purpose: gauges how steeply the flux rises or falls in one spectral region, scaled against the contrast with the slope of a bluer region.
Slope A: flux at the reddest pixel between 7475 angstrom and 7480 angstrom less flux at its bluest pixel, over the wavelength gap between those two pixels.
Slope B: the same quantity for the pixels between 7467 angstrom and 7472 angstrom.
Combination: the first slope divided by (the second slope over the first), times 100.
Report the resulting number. -1.5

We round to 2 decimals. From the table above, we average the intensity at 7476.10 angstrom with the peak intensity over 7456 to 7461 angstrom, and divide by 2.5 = 4.78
